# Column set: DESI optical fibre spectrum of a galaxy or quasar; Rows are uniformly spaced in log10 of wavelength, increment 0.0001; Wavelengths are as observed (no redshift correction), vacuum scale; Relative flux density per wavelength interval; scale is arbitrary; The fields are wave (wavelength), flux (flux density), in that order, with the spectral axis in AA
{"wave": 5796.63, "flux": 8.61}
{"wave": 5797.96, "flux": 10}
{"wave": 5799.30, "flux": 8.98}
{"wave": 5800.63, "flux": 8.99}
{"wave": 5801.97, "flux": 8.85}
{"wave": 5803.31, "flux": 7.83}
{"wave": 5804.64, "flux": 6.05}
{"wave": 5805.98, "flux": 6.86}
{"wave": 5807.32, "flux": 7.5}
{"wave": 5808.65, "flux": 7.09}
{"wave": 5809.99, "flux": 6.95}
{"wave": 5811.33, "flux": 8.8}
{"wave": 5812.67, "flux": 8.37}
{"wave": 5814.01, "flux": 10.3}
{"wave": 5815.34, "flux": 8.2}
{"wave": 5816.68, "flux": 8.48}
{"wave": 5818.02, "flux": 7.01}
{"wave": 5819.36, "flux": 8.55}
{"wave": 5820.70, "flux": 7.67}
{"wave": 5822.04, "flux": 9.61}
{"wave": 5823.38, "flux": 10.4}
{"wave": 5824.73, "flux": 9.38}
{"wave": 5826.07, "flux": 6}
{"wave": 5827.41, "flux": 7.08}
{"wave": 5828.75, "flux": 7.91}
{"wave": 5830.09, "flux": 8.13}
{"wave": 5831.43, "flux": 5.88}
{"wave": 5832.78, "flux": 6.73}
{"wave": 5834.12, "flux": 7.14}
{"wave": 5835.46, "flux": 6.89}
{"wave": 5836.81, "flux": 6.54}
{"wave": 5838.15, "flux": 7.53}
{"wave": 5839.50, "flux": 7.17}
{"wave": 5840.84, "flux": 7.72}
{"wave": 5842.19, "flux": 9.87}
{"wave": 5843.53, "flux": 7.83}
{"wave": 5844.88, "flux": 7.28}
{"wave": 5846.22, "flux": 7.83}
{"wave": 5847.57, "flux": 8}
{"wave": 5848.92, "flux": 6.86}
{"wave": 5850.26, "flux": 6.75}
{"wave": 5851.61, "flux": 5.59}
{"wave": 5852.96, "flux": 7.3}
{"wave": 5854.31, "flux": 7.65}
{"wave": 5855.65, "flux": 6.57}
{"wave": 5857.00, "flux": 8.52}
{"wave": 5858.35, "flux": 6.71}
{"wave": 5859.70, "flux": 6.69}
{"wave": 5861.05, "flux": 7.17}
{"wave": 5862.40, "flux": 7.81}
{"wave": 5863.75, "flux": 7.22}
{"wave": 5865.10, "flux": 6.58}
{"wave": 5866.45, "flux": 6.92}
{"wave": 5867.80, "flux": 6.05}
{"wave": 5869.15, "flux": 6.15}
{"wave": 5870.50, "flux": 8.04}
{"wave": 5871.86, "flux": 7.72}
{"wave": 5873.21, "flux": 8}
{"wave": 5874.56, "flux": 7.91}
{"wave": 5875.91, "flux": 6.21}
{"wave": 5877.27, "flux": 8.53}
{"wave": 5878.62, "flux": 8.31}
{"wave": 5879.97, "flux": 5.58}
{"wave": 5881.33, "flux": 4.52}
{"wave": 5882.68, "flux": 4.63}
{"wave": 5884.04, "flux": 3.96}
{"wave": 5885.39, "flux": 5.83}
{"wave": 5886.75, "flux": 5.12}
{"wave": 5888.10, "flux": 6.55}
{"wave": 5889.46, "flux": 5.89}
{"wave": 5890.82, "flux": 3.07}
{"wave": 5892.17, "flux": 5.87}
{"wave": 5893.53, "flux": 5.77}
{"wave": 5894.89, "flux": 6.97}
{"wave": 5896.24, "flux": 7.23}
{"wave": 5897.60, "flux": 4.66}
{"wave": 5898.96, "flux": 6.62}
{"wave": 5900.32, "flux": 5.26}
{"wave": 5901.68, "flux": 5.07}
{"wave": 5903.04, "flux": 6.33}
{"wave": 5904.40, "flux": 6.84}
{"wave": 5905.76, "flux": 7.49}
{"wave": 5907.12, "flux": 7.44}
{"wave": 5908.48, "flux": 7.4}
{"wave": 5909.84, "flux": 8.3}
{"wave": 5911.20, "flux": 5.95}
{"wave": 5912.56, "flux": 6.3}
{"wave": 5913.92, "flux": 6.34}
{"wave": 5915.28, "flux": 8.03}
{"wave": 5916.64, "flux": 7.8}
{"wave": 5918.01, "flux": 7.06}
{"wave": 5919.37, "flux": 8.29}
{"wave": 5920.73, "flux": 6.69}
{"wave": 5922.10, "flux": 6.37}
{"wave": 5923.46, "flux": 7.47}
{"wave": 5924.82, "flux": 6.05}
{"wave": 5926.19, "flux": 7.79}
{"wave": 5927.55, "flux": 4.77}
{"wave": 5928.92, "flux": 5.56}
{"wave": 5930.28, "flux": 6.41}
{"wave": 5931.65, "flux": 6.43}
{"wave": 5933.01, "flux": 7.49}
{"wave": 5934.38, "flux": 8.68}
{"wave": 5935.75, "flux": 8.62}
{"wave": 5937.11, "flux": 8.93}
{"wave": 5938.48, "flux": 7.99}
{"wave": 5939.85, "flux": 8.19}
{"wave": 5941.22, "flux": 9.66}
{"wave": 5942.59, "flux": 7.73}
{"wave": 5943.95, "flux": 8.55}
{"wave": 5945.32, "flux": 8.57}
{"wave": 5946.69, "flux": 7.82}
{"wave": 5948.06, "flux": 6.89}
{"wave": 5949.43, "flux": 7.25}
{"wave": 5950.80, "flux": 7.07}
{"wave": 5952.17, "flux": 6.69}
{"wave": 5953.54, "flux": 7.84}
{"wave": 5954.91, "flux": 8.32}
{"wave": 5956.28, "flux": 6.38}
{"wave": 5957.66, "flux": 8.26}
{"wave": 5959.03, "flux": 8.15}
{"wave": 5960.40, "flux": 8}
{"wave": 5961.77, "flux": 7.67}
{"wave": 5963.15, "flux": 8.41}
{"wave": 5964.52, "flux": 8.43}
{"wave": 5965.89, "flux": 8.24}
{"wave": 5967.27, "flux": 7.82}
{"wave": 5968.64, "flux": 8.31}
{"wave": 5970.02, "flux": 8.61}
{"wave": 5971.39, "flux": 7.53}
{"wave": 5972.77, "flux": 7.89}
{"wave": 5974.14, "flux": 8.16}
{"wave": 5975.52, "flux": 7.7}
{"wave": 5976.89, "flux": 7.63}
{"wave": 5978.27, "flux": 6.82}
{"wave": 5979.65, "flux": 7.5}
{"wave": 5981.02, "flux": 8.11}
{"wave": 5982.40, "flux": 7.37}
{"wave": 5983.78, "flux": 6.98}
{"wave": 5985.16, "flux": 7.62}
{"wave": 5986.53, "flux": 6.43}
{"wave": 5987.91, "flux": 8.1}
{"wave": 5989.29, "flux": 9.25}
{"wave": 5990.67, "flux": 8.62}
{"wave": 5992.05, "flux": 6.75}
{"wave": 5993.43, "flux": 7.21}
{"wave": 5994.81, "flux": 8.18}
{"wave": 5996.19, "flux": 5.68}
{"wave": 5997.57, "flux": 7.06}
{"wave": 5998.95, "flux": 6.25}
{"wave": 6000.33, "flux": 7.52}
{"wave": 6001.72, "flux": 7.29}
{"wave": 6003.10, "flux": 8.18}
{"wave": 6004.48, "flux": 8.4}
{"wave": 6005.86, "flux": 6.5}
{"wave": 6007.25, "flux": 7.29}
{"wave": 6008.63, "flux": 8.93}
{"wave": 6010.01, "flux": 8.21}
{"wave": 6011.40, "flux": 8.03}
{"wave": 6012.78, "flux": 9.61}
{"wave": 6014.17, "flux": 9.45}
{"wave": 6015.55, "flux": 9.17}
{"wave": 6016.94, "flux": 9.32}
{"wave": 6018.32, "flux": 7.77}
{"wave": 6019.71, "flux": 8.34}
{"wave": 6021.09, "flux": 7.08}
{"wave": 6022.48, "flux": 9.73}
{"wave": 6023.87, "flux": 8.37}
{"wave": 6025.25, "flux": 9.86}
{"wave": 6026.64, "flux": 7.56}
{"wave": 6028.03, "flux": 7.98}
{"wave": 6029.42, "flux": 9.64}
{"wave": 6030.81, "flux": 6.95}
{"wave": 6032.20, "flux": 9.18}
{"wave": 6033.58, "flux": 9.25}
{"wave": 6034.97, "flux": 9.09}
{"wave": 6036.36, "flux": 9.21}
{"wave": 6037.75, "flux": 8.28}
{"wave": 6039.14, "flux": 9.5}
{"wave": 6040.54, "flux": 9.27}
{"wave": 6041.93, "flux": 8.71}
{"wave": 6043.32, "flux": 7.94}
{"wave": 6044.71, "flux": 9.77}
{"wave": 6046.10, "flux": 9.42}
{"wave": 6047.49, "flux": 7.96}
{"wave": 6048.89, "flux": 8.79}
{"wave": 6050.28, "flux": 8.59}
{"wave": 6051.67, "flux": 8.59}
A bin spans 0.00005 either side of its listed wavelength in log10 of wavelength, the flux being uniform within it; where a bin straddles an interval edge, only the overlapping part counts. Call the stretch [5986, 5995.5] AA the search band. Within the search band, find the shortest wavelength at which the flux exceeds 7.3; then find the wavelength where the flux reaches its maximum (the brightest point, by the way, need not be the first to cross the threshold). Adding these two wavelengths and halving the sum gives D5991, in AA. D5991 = 5988.6 AA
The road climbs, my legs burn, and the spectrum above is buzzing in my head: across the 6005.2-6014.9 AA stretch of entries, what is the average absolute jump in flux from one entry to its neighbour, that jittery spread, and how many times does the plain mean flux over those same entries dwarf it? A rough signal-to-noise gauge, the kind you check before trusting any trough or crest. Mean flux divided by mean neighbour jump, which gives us 10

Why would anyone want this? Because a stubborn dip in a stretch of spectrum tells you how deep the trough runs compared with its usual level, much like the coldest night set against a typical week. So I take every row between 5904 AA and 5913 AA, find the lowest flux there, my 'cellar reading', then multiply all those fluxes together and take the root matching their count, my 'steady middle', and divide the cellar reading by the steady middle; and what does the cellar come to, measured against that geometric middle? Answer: 0.84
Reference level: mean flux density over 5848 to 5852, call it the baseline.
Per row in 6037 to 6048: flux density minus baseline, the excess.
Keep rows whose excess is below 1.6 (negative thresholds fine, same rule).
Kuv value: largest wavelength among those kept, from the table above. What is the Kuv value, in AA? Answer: 6047.49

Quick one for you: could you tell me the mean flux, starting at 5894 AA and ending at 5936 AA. 6.8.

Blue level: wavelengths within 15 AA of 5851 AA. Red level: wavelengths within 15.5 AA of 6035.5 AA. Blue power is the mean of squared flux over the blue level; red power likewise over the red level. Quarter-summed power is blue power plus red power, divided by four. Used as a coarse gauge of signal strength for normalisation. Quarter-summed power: 33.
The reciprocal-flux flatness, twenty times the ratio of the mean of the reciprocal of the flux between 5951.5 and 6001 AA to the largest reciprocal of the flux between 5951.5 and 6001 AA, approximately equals 15.0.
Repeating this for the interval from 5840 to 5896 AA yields 9.5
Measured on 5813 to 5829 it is 14.7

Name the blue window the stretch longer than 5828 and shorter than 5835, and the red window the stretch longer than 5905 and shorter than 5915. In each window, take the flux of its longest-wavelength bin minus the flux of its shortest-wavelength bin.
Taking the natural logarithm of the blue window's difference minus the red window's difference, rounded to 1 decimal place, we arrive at -1.0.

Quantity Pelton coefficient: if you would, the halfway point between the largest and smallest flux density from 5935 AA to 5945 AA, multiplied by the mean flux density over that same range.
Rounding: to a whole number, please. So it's 74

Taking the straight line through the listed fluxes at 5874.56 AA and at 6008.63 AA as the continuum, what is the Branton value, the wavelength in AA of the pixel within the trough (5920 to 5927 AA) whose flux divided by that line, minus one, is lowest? 5924.82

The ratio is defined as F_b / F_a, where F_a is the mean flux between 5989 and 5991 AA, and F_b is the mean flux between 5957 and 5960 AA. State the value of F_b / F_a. 0.92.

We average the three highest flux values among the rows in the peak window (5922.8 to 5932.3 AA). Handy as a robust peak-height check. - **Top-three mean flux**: 7.2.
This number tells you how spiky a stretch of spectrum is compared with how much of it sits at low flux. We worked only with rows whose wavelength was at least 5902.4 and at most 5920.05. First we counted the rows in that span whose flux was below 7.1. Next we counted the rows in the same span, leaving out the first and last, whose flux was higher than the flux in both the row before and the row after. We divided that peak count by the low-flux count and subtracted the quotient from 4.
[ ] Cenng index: 3.50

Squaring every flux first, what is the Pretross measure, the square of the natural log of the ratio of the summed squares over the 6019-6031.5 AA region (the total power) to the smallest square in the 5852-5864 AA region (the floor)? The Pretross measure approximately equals 7.3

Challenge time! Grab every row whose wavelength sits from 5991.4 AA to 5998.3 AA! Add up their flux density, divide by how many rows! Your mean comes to 6.98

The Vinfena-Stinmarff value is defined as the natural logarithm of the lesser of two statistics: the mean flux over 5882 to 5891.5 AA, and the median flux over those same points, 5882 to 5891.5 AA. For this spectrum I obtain 1.61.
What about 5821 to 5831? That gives 2.10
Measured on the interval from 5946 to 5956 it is 1.98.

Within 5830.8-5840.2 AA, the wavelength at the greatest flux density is 5838.15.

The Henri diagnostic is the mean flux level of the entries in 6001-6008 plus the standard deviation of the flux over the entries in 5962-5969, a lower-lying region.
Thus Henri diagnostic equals 7.8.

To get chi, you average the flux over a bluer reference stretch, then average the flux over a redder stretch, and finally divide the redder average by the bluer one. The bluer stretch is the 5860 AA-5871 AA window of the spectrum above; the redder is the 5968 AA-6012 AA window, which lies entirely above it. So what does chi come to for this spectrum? 1.09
